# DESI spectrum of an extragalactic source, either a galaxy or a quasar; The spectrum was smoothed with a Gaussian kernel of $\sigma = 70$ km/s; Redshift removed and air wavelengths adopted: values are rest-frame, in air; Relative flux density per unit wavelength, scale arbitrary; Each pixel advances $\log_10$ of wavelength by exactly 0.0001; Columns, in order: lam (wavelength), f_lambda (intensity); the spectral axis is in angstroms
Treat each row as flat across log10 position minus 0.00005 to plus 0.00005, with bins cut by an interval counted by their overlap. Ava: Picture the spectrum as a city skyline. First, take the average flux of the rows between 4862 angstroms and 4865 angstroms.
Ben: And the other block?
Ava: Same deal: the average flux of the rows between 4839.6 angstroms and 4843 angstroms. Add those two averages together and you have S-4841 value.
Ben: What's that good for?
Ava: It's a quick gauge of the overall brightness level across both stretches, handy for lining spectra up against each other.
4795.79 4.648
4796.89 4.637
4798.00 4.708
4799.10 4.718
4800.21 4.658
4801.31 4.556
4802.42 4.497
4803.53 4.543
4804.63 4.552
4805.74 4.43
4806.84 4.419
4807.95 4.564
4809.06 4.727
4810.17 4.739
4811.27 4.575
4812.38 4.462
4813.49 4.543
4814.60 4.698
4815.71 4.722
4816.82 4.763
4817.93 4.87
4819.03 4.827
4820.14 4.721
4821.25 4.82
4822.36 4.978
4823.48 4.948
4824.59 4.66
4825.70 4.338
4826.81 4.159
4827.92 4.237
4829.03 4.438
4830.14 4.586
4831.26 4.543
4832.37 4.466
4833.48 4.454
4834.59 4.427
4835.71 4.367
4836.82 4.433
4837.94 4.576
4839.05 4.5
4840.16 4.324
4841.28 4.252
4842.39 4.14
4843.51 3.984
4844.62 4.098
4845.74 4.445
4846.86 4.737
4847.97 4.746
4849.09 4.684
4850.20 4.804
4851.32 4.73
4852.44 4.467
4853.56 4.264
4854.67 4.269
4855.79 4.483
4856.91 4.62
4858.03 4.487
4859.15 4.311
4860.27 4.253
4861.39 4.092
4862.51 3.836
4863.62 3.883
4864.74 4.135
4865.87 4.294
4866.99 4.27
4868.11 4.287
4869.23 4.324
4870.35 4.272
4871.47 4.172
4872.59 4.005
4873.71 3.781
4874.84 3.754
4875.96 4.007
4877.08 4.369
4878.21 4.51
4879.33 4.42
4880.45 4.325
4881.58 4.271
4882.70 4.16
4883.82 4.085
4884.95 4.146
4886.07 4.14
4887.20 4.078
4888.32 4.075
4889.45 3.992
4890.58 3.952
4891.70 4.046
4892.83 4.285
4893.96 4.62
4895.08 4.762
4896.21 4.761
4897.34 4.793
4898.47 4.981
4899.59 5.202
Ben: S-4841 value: 8.2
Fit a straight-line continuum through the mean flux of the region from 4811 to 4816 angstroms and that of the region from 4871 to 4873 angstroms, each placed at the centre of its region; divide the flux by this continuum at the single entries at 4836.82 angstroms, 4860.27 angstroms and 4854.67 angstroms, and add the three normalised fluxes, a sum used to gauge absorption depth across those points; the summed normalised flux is 3.03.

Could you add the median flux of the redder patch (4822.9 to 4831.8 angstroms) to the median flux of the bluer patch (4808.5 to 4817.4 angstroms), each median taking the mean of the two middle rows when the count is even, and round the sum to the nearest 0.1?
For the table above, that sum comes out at 9.2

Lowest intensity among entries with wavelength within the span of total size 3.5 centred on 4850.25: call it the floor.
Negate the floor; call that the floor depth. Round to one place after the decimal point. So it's -4.7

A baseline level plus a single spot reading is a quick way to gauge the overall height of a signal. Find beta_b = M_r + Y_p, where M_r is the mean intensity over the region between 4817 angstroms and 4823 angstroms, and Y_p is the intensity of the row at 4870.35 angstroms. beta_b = 9.1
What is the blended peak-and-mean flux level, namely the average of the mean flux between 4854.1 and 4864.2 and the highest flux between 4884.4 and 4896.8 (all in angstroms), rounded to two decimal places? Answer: 4.51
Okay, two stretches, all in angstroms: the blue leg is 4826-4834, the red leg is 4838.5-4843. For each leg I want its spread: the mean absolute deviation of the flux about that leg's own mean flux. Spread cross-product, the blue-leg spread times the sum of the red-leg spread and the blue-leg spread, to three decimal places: 0.028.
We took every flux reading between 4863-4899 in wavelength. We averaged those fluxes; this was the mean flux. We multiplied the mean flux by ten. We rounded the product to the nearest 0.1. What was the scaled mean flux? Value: 42.5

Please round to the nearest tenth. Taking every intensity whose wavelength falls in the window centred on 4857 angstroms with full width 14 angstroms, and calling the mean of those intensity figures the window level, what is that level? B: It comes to 4.3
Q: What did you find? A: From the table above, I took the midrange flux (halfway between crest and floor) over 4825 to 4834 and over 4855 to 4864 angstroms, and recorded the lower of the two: 4.23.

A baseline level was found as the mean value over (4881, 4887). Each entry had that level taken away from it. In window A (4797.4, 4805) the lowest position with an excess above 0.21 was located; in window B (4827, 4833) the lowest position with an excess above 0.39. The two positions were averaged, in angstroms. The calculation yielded 4814.1 angstroms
